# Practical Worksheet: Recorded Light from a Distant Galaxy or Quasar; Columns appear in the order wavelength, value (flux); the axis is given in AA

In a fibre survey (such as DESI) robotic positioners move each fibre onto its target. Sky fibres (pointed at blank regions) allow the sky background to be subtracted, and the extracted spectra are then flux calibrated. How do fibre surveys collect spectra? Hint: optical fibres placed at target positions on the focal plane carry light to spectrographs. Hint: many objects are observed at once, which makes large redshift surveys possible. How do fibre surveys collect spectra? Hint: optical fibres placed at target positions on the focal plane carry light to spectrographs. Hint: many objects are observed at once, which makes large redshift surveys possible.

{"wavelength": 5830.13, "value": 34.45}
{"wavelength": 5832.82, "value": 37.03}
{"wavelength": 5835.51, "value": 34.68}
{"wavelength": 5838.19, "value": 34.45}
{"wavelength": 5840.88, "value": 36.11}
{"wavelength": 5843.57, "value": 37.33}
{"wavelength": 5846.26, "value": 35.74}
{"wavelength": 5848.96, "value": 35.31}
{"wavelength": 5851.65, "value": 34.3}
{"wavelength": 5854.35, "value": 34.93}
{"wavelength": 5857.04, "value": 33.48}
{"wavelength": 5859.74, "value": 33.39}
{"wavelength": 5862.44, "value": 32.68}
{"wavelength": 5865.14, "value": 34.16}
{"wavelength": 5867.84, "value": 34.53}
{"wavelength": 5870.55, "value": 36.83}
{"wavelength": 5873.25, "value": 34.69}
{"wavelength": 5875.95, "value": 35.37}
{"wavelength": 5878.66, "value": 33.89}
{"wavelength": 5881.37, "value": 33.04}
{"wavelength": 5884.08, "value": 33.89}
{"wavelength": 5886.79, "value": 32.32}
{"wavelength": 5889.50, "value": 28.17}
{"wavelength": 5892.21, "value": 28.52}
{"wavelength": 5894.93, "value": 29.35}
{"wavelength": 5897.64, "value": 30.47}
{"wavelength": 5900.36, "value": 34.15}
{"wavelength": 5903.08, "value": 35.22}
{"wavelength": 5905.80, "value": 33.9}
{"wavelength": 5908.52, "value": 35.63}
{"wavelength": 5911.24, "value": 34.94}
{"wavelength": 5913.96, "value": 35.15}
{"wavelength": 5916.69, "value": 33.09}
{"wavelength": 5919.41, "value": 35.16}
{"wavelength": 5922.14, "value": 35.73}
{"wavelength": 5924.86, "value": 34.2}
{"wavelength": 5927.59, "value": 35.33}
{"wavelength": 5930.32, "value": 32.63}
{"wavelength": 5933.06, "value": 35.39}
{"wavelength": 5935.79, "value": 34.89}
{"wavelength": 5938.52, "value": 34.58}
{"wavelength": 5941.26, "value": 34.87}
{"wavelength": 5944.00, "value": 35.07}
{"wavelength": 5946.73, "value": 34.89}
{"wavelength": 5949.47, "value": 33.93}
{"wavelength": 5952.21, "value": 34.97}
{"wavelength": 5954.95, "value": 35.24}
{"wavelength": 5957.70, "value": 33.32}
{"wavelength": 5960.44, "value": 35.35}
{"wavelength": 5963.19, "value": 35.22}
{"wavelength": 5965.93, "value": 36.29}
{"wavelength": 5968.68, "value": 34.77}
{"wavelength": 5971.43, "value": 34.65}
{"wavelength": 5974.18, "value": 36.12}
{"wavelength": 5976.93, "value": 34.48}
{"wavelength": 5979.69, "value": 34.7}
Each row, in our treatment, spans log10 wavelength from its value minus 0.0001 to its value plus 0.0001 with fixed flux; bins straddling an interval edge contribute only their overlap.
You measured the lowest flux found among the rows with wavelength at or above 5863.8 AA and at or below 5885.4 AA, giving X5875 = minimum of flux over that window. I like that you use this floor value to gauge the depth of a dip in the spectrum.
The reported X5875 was 33.04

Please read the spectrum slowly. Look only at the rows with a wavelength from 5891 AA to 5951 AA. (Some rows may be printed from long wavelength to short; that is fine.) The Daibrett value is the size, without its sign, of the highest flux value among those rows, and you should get 35.7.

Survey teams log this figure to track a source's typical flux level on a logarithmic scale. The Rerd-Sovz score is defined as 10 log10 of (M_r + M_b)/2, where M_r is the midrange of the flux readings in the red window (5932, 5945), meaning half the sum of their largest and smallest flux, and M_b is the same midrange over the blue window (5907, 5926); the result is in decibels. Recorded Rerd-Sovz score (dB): 15.4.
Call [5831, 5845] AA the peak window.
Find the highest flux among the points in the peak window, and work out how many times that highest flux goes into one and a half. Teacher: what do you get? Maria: 0.0402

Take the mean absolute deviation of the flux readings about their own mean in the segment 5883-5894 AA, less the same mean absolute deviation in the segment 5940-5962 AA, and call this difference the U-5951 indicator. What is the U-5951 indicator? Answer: 1.8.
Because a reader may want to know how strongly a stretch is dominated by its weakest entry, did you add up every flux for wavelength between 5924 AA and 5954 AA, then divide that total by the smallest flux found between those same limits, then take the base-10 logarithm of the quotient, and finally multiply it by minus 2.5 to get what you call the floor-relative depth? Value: -2.7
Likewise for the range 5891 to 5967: -3.8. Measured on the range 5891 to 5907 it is -2.1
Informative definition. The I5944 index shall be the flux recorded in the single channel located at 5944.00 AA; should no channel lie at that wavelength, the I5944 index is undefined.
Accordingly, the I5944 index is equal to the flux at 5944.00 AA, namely 35.07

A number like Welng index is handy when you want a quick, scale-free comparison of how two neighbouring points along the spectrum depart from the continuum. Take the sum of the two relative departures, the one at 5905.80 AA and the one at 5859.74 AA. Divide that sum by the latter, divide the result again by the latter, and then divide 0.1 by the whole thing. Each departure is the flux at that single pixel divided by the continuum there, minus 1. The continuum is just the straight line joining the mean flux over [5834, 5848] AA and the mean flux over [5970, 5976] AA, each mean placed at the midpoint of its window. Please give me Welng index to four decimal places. -0.0036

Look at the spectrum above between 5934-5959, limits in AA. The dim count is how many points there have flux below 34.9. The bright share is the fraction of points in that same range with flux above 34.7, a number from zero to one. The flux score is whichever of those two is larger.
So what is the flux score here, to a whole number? 6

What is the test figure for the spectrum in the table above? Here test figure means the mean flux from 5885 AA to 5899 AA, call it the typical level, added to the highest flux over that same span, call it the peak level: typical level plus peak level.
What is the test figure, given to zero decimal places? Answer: 62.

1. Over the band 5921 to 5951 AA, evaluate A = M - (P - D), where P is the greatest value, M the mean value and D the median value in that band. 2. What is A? 33.8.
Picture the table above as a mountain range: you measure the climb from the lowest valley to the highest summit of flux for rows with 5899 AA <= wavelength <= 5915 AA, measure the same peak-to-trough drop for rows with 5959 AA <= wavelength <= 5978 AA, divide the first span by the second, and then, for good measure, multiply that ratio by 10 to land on 9.6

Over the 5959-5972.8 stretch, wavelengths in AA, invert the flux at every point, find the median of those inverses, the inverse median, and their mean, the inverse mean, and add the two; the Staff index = 0.0568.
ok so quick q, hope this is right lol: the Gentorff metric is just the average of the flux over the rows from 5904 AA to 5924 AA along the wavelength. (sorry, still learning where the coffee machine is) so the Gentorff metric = 34.8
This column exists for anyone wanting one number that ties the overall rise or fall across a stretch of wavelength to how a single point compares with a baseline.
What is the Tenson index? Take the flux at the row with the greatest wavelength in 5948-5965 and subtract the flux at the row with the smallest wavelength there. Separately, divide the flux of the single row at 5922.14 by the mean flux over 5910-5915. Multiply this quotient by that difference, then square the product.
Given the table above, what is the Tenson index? 1.7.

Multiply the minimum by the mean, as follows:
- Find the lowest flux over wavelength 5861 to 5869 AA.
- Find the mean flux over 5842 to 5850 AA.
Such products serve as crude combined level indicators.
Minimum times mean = 1181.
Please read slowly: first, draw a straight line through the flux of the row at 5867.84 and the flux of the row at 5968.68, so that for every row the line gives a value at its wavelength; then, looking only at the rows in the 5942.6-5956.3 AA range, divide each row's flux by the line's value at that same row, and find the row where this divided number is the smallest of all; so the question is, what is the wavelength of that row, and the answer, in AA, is 5949.47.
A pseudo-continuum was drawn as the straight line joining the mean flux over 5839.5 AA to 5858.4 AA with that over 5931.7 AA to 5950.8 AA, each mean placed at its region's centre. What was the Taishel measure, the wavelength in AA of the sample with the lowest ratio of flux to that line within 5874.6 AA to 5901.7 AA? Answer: 5889.50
